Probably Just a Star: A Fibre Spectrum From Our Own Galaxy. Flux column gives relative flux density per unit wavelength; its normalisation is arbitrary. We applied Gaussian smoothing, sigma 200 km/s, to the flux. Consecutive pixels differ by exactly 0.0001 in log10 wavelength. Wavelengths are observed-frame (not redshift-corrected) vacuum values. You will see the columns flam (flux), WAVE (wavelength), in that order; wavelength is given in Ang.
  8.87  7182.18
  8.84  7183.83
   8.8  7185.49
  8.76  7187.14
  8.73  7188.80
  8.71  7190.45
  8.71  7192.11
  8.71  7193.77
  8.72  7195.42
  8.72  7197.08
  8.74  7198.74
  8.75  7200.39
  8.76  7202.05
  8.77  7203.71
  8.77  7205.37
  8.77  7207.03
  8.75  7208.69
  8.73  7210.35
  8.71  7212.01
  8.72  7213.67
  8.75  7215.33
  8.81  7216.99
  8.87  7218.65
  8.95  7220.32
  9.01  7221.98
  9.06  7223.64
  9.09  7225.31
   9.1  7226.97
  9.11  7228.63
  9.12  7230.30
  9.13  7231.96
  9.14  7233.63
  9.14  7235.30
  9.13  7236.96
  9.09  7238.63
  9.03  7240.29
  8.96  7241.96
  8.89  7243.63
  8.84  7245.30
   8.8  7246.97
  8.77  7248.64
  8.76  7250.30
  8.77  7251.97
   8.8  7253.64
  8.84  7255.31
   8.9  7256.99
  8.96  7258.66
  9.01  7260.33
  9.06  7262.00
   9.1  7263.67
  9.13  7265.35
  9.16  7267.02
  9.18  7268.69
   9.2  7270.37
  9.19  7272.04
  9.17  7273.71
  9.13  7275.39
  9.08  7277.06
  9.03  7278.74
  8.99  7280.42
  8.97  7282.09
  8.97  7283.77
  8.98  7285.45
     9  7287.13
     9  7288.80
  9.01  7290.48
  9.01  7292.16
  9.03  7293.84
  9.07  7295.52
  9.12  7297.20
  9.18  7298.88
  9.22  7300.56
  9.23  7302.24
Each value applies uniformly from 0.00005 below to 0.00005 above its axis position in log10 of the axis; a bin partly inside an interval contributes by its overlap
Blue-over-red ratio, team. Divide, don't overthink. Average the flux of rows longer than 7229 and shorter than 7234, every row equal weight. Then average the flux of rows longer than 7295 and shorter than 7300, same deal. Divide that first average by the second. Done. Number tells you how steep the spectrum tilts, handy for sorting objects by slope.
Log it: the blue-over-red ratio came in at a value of 1.00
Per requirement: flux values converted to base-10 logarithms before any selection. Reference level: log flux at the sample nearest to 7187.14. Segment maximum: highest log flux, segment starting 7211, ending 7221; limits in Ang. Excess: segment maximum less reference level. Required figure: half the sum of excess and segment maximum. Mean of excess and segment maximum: 0.481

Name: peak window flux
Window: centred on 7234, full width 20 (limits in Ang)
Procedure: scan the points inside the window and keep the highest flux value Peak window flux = 9.14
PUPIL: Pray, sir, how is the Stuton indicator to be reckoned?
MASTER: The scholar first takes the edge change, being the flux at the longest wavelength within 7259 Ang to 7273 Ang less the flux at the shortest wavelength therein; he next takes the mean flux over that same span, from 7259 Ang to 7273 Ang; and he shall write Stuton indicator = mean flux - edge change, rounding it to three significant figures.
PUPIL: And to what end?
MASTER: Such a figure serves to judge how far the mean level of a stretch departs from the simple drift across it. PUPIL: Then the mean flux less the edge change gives 8.95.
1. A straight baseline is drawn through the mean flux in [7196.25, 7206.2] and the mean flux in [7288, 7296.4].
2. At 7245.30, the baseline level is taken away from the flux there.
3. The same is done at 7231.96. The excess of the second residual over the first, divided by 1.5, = 0.22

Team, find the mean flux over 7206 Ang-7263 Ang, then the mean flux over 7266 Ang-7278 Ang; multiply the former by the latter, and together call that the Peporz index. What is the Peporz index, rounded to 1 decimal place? 81.8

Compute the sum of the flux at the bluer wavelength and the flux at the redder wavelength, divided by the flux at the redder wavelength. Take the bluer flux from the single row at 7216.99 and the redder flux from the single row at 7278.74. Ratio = 1.98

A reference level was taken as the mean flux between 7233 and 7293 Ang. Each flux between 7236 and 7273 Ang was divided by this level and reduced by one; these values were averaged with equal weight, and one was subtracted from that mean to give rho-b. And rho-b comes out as -1.00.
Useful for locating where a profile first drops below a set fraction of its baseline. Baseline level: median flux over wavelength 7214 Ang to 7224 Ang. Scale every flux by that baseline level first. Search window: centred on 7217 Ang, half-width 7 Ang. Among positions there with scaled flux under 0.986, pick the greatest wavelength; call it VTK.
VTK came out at 7215.33 Ang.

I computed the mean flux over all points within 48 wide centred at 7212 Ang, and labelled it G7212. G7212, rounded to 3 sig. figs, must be 8.86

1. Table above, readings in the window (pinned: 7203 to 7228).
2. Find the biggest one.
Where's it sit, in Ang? 7226.97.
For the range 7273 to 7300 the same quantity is 7298.88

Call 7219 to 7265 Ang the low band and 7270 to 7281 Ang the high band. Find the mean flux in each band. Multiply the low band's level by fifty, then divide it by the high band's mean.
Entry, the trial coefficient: 49.3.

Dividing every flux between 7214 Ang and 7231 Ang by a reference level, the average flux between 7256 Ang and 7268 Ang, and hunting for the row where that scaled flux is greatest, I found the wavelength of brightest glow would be 7230.30 Ang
